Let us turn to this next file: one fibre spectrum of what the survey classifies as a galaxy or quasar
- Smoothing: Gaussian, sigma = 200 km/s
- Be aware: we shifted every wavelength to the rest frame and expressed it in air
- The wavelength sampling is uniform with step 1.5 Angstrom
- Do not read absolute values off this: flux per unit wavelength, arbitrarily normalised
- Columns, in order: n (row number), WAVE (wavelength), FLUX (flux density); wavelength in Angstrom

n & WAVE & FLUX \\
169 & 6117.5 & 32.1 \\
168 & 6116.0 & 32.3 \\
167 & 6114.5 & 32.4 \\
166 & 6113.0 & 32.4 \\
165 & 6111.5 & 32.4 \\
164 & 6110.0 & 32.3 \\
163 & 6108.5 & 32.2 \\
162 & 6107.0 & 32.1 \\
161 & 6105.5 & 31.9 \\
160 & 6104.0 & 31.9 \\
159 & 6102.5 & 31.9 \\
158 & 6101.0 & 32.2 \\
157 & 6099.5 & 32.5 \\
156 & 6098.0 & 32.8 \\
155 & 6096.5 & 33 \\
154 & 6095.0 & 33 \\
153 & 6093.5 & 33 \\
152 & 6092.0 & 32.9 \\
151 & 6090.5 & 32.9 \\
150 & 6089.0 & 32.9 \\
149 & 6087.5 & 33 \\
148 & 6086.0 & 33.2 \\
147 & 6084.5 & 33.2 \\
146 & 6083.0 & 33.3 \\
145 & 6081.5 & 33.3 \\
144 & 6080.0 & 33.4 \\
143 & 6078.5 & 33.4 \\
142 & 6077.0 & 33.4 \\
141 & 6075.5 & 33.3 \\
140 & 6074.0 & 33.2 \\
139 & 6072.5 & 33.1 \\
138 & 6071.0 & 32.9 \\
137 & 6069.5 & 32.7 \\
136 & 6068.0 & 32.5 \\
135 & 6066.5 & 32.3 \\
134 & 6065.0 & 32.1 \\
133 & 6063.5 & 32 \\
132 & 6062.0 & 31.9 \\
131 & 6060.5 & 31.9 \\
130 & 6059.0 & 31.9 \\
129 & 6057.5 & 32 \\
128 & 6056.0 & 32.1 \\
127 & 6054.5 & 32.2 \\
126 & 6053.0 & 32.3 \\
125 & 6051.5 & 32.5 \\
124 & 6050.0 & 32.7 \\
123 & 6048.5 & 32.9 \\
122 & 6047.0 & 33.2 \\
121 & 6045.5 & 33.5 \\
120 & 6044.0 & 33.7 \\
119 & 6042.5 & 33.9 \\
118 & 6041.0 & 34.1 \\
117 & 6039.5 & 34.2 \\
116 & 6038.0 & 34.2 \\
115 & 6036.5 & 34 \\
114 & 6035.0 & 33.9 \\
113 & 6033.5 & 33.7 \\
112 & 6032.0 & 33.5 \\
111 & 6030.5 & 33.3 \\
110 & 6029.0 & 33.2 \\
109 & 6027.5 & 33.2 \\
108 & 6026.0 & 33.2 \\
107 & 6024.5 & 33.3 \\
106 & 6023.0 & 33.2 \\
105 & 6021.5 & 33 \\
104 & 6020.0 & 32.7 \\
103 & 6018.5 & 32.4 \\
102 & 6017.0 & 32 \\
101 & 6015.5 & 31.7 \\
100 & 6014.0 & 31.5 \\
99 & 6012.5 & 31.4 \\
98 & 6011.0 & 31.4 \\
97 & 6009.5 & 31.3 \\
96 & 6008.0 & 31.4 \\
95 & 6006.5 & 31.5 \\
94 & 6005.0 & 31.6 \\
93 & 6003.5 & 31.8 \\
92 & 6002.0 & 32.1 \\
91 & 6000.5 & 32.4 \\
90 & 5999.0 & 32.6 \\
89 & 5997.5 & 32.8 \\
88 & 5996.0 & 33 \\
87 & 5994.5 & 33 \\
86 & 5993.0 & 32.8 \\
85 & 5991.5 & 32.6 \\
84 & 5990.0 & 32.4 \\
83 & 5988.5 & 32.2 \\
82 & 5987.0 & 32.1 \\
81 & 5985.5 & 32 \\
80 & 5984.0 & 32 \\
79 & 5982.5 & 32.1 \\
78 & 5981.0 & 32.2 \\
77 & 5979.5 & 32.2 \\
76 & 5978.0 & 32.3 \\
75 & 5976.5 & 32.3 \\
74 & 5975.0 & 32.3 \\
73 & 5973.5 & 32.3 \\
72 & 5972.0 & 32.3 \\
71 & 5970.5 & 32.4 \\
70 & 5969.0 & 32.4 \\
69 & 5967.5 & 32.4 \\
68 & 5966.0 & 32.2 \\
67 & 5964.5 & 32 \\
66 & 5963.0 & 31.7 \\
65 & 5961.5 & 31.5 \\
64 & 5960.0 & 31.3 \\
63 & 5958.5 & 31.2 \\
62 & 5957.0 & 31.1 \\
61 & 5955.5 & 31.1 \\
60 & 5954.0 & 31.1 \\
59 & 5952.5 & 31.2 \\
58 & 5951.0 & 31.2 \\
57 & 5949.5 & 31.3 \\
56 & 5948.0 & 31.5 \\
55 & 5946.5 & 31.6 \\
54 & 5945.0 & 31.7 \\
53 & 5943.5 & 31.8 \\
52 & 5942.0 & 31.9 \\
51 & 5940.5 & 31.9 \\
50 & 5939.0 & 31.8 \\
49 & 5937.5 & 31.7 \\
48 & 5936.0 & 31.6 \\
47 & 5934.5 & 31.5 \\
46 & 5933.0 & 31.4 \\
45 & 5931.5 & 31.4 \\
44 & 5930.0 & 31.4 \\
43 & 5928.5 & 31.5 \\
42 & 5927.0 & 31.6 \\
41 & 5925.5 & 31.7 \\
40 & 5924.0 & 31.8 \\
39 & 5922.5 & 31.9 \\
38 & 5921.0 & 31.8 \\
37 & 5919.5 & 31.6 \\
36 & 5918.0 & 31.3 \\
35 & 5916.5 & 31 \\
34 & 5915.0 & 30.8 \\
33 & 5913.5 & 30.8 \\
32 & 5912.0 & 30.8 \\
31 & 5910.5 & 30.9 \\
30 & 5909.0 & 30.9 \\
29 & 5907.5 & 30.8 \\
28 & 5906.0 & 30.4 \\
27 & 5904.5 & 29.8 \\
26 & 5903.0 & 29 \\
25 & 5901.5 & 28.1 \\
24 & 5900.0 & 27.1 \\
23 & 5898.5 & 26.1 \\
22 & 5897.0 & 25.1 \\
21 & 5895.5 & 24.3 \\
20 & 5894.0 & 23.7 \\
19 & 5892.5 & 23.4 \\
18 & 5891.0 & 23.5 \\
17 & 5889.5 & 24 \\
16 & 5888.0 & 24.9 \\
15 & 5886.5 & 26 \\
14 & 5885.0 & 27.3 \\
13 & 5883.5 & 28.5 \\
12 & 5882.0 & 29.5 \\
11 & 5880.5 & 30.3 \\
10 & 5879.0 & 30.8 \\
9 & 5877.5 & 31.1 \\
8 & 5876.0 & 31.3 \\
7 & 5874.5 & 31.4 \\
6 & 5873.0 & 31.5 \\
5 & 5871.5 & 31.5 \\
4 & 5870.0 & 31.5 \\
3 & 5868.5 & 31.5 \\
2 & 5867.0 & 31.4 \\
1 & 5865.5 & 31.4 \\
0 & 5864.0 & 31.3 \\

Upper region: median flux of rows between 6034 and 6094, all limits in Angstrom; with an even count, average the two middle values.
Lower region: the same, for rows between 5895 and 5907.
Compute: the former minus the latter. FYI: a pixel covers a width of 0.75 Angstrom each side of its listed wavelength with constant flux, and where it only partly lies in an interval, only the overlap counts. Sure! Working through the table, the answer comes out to 5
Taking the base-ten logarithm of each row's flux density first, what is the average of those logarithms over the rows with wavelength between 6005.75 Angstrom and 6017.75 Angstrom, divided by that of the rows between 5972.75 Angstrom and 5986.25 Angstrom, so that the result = 0.99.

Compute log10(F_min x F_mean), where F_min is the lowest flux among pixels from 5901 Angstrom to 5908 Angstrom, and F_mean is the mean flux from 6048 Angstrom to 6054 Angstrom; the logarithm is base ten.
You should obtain 2.962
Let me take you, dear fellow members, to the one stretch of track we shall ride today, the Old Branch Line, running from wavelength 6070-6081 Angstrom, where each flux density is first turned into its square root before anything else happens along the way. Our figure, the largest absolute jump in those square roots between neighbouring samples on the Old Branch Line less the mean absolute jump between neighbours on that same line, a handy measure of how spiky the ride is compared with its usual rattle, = 0.010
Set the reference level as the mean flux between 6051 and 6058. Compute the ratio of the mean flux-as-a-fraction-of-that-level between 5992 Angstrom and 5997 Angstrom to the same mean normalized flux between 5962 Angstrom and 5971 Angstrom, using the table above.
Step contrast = 1.02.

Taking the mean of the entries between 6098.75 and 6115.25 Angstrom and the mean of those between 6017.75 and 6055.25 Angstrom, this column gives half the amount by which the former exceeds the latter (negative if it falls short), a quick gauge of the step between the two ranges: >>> -0.54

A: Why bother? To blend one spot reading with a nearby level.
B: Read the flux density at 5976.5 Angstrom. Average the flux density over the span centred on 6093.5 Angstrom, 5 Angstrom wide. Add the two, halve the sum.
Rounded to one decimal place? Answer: 32.6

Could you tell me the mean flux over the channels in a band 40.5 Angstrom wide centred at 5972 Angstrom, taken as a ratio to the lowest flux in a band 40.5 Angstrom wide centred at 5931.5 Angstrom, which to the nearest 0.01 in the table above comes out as 1.04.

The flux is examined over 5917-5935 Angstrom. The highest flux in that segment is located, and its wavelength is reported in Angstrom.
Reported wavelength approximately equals 5922.5 Angstrom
